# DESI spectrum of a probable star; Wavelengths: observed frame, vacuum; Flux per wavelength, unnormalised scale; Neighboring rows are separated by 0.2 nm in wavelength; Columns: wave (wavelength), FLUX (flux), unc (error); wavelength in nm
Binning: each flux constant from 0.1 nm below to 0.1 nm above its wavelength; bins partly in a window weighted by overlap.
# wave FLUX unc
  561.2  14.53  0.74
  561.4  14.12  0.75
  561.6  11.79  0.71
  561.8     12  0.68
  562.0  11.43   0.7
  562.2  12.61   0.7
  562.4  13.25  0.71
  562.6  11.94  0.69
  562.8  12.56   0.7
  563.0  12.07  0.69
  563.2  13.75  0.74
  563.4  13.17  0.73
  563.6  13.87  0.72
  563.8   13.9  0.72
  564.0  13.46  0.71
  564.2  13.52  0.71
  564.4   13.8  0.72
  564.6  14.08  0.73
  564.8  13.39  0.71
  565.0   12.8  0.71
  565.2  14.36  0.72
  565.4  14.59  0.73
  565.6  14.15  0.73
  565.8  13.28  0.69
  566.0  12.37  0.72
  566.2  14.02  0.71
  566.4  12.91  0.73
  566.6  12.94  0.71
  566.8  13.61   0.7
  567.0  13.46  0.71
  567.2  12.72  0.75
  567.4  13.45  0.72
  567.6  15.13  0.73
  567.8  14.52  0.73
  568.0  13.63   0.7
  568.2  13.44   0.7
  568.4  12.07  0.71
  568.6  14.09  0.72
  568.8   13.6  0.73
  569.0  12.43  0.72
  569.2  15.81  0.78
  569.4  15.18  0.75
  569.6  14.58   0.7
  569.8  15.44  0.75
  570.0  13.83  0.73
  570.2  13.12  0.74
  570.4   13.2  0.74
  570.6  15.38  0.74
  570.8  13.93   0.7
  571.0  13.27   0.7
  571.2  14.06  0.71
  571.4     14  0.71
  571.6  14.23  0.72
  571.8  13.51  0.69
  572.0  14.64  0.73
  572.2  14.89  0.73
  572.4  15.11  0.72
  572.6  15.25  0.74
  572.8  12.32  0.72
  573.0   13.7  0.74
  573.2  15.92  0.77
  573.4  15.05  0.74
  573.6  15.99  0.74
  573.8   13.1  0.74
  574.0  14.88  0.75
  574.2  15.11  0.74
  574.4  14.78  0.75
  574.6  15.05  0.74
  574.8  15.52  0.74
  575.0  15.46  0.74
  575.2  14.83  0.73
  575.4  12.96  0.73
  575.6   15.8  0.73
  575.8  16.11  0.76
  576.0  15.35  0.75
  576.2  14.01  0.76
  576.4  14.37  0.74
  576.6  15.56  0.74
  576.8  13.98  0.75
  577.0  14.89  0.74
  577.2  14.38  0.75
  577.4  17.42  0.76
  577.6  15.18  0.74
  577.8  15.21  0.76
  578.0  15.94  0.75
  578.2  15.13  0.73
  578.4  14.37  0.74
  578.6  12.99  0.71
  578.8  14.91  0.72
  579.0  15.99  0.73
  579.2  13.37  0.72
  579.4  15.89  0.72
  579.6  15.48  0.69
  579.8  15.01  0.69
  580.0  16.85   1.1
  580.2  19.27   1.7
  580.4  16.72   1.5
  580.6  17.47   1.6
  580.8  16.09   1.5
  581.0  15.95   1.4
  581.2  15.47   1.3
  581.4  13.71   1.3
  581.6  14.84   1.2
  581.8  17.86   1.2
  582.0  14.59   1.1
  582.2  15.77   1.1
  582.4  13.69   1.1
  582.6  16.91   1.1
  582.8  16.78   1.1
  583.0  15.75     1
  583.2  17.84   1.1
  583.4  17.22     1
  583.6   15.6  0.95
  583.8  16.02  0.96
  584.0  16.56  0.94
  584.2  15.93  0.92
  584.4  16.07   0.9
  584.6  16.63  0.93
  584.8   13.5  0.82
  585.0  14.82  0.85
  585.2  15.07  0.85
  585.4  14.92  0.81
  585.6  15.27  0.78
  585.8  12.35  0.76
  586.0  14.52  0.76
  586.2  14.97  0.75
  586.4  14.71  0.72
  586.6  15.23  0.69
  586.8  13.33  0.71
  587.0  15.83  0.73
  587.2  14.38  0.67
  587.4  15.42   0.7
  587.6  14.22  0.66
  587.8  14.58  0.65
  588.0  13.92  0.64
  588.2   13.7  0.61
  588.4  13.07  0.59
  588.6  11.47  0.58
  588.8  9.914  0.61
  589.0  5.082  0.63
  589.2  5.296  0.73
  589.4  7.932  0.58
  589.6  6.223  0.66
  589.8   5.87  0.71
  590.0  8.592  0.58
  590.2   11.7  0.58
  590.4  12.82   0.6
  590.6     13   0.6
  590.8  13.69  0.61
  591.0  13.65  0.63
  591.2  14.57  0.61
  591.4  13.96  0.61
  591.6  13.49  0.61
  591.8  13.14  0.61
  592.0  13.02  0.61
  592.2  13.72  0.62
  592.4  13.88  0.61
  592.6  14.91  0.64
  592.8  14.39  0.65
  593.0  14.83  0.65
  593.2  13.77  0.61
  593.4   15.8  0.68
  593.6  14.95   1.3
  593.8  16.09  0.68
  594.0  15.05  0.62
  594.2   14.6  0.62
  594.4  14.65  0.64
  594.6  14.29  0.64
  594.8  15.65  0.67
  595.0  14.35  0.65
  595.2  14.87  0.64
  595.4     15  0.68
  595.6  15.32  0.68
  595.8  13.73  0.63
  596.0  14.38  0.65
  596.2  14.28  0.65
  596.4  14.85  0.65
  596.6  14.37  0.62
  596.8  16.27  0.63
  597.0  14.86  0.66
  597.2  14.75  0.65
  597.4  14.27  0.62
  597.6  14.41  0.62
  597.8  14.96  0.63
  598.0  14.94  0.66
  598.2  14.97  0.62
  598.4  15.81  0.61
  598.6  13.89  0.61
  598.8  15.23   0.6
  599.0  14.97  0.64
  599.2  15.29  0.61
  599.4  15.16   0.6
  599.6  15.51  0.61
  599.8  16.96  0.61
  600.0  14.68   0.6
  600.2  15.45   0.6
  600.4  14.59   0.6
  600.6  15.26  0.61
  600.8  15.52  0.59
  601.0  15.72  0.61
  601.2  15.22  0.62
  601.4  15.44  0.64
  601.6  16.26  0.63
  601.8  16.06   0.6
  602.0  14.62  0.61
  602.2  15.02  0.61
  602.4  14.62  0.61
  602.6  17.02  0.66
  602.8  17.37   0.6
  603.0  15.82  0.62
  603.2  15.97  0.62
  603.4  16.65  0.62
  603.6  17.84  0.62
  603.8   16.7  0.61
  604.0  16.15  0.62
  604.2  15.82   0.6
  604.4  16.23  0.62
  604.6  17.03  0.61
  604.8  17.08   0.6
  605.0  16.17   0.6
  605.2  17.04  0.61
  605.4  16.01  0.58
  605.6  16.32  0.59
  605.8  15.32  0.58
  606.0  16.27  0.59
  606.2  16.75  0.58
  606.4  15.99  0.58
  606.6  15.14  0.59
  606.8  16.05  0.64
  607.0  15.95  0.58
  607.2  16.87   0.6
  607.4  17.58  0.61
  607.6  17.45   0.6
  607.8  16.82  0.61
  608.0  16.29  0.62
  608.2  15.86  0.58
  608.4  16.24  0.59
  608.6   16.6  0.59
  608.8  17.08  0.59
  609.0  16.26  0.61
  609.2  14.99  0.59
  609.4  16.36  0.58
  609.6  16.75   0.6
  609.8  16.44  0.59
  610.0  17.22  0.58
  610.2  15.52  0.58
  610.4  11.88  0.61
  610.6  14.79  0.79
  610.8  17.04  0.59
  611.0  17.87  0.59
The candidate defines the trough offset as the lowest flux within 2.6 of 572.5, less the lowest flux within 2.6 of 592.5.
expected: 3.73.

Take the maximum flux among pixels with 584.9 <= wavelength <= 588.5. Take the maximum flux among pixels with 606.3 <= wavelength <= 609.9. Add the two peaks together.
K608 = 33.4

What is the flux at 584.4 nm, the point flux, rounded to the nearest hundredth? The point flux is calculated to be 16.07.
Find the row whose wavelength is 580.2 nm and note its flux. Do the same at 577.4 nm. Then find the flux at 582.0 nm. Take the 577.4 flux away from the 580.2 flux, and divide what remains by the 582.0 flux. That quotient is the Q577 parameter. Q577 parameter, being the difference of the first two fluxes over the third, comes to 0.13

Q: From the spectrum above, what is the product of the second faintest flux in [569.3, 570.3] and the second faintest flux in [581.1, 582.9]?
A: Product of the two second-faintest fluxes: 190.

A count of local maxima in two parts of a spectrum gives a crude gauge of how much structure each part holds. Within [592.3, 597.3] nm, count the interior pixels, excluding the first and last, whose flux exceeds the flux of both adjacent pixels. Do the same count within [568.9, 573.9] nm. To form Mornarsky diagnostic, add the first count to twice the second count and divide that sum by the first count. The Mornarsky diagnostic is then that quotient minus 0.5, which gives 2.1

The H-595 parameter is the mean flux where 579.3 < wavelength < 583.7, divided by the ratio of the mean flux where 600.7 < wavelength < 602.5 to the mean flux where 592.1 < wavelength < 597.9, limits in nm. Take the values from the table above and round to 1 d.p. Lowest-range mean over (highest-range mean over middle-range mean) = 15.4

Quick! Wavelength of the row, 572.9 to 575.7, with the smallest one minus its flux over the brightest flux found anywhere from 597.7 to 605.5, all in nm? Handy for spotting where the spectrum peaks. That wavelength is 573.6 nm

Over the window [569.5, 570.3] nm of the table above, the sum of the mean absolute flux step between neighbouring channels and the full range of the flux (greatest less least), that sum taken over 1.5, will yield 2.3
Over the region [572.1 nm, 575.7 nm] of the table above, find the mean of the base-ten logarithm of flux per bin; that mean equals 1.168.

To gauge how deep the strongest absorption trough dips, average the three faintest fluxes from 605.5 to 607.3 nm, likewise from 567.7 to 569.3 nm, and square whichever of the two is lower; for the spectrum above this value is 160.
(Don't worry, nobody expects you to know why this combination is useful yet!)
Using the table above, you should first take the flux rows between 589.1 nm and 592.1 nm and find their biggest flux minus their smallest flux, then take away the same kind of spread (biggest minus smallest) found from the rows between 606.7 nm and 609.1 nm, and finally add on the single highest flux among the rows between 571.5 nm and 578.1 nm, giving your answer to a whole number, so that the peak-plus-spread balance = 25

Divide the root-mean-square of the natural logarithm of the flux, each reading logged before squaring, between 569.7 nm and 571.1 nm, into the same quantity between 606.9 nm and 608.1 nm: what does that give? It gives 1.07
